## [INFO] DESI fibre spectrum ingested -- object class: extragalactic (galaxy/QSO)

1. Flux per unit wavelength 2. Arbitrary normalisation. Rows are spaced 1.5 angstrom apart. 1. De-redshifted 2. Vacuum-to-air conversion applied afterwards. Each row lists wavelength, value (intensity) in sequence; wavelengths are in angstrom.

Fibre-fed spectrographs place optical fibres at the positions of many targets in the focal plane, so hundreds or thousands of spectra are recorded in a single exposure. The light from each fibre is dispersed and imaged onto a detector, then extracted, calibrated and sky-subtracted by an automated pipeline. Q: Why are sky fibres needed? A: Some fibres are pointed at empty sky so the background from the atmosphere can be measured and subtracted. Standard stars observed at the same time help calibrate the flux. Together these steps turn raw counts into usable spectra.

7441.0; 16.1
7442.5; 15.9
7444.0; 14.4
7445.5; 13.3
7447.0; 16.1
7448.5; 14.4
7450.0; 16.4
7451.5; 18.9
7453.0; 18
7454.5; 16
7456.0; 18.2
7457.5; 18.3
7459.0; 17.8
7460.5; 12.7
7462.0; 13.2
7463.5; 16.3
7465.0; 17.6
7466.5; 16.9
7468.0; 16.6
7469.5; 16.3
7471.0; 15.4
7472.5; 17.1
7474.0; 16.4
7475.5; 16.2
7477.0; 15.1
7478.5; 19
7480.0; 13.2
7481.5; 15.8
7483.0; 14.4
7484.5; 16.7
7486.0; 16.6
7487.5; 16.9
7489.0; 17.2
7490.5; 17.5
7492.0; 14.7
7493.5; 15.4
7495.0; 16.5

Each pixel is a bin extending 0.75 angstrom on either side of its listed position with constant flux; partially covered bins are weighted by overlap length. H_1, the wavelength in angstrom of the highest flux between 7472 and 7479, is 7478.5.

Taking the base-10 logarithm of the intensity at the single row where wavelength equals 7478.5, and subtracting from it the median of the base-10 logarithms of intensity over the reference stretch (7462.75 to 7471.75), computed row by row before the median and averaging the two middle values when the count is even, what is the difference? 0.063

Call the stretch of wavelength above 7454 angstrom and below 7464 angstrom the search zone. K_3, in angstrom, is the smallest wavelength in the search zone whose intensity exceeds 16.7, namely 7456.0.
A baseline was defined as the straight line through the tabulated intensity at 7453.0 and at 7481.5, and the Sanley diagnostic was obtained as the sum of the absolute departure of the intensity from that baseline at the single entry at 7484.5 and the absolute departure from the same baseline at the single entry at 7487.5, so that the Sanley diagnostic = 2.7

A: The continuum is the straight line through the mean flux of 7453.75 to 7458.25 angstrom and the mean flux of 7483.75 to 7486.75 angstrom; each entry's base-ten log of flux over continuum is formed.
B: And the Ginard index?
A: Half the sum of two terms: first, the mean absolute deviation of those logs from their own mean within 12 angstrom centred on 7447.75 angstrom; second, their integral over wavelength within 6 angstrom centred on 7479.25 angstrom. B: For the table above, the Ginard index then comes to -0.075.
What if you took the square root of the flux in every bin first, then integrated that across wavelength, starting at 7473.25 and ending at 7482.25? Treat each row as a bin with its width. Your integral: 35.9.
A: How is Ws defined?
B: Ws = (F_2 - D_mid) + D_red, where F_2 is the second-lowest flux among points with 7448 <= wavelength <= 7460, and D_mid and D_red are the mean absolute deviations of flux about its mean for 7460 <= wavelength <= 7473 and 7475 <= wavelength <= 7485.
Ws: 16.0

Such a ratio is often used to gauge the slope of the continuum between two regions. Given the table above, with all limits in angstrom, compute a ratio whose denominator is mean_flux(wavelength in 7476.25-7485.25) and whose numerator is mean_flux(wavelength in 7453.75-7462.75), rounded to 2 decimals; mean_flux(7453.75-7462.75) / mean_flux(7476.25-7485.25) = 1.02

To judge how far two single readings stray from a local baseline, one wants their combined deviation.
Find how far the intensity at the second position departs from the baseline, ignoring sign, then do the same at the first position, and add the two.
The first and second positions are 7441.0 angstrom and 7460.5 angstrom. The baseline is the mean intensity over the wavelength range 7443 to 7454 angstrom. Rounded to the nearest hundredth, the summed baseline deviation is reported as 3.40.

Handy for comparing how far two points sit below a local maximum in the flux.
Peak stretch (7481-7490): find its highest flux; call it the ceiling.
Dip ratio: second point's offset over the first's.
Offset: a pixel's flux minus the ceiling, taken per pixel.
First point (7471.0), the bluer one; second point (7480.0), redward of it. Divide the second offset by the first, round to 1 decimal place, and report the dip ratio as 2.2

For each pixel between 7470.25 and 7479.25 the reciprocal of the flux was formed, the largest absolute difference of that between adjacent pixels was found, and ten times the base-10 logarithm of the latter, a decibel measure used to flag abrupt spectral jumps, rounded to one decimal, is -18.7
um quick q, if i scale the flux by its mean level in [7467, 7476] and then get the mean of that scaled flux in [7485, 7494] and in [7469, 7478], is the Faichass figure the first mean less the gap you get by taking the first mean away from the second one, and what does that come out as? 1.02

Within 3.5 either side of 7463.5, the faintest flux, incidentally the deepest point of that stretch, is 12.7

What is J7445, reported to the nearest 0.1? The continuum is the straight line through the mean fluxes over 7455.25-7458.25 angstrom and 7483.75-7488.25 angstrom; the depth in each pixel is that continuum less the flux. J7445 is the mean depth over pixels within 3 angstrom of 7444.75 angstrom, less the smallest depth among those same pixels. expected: 1.3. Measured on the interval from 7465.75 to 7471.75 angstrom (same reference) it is 0.5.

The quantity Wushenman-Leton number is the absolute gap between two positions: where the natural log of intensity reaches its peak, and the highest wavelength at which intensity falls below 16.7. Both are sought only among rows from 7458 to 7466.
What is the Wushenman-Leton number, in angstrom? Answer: 4.5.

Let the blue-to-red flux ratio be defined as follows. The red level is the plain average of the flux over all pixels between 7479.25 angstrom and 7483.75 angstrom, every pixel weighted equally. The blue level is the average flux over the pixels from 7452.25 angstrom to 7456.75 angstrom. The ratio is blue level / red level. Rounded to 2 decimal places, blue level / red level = 1.20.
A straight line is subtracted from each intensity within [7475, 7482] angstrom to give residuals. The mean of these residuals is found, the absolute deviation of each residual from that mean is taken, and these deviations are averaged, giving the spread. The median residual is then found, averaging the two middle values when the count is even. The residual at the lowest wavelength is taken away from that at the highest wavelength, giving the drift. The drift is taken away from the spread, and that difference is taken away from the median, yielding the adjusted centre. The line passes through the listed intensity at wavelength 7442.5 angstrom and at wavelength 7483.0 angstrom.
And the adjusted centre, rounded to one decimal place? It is -0.2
